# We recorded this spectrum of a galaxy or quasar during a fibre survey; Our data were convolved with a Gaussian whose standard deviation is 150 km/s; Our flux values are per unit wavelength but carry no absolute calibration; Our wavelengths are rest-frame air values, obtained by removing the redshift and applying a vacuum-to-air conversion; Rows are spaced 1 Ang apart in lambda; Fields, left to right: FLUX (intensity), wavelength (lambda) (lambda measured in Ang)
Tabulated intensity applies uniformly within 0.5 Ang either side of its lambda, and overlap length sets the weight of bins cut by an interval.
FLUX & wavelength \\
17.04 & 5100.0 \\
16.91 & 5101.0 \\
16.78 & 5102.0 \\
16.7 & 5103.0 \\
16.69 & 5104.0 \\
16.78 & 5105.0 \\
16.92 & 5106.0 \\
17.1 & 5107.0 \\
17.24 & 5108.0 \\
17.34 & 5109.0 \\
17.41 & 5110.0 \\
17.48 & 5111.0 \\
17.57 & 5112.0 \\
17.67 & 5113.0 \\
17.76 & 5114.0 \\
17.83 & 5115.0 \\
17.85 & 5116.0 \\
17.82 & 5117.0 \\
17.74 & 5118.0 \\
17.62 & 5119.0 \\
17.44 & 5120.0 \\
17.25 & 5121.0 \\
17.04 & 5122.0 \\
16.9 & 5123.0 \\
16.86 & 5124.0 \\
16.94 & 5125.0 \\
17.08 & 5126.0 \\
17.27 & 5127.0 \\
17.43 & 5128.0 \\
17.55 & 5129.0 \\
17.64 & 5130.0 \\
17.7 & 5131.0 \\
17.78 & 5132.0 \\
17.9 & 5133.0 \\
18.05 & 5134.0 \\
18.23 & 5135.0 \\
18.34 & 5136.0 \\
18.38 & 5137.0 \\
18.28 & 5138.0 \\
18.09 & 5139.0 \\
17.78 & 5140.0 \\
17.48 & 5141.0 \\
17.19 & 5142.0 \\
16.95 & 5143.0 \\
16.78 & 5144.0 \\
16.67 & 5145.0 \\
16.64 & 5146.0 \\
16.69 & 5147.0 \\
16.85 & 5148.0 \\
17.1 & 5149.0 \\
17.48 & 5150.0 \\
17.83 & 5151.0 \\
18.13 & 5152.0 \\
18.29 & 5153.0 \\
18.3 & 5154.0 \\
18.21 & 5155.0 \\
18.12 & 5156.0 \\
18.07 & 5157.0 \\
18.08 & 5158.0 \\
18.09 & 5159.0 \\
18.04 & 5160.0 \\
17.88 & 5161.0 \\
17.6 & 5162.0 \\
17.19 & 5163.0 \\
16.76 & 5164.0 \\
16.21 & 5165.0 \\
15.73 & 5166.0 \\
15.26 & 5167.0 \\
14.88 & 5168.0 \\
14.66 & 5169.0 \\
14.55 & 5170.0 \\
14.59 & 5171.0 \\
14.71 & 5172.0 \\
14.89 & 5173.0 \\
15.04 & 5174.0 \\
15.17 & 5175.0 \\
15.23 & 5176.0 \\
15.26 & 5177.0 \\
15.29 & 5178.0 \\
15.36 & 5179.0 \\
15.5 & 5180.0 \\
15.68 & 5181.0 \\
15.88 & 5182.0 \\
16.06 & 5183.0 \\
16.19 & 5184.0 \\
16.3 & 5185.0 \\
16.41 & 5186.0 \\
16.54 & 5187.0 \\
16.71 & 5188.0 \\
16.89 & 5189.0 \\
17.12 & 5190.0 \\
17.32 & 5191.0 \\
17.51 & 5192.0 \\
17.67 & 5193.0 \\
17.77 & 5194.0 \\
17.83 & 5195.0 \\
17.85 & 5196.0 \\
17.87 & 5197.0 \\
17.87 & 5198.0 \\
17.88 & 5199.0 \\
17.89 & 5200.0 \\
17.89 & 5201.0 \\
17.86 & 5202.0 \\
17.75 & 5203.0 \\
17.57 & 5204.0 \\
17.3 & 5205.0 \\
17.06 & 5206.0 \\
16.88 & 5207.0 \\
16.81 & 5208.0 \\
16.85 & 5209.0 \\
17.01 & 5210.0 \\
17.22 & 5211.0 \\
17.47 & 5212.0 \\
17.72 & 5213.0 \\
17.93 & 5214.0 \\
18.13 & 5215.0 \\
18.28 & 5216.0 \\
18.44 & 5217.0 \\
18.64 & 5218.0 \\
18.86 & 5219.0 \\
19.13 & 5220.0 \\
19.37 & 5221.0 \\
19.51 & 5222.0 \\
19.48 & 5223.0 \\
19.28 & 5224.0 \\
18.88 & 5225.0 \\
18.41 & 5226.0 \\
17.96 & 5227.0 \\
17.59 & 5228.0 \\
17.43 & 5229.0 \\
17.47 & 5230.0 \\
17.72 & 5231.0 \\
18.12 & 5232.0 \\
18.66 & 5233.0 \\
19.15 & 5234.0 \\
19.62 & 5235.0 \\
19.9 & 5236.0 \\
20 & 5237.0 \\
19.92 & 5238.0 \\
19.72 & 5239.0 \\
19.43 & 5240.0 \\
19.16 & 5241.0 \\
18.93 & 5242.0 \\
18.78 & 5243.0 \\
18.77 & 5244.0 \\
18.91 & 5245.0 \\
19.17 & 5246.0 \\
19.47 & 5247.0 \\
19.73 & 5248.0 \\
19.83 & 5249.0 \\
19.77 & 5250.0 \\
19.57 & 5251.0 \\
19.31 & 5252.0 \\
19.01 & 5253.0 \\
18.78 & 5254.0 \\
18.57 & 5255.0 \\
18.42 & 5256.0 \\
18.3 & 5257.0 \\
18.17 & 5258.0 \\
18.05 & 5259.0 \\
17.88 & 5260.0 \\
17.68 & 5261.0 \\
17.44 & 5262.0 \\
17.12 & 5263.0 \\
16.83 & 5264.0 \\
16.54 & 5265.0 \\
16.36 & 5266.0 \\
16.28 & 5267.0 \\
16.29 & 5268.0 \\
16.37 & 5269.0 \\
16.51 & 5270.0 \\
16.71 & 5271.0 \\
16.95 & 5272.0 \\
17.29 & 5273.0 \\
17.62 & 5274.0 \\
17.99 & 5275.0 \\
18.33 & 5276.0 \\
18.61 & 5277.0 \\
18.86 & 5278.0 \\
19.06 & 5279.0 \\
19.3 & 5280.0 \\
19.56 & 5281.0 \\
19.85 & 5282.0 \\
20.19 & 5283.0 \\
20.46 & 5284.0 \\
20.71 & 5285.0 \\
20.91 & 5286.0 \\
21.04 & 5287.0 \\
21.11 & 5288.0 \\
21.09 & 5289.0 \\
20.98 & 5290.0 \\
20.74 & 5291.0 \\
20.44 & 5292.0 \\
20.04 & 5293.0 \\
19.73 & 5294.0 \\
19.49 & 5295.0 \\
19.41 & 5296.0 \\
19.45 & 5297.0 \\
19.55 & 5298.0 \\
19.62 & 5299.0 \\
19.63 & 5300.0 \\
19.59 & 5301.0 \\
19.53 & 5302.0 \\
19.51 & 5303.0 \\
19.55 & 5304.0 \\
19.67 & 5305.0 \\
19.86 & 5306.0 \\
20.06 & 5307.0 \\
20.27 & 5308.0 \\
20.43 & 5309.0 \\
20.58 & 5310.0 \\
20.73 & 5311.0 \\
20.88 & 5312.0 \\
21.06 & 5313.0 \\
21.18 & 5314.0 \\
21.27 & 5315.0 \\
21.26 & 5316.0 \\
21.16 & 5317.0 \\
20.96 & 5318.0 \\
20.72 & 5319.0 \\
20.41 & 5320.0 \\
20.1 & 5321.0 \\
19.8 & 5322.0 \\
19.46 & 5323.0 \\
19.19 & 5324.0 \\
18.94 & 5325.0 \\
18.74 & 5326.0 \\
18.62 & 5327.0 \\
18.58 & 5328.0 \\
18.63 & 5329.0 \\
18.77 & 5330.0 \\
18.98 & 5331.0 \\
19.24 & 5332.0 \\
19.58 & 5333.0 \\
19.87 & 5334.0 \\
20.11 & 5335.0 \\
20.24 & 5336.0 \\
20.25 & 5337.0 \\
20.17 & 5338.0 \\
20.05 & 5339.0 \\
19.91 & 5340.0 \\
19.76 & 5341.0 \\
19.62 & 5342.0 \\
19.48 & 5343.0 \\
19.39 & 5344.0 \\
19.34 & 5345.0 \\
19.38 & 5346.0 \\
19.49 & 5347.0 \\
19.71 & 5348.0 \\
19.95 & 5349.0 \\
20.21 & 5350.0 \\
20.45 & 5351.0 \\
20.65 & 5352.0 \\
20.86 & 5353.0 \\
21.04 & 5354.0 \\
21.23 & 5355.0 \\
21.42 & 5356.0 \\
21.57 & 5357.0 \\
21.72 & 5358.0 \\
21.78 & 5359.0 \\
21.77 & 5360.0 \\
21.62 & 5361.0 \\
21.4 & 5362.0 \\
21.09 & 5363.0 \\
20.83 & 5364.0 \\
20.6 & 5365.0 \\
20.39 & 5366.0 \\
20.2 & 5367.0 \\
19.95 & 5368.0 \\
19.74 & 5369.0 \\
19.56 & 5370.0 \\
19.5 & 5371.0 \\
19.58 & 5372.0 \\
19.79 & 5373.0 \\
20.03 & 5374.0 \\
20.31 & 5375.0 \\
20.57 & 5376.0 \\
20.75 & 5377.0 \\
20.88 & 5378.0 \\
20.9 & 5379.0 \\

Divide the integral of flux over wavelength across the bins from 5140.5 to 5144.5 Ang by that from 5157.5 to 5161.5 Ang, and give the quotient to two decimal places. 0.95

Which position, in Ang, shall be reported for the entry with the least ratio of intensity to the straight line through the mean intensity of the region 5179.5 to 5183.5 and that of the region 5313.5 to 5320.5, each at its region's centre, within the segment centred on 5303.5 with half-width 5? 5303.0 Ang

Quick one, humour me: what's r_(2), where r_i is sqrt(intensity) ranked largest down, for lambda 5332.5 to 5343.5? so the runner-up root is 4.50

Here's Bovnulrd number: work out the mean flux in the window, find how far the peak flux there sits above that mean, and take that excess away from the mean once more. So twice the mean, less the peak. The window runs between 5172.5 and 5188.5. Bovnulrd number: 14.7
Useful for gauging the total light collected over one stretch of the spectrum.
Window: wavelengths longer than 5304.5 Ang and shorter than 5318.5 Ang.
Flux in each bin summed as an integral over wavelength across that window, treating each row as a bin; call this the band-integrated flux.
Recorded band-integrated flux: 289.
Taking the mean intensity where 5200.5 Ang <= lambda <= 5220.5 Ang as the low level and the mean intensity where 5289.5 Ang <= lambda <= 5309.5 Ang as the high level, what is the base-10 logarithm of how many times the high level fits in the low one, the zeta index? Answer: -0.049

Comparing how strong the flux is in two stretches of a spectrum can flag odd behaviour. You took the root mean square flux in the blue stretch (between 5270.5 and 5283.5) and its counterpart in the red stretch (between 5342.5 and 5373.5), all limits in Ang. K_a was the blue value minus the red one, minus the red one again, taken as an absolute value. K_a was 22.4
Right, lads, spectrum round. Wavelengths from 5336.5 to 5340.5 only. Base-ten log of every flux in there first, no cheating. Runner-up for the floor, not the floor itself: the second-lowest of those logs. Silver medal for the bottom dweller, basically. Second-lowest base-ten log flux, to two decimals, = 1.30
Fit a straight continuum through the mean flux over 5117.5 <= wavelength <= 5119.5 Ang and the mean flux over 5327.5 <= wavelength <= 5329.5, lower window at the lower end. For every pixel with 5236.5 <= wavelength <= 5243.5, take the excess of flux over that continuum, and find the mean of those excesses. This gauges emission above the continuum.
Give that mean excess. 1.2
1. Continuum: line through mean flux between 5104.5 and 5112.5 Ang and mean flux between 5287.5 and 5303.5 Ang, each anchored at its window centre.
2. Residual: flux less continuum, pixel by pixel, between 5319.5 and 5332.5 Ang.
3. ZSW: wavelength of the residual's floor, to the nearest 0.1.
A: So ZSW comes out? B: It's 5328.0 Ang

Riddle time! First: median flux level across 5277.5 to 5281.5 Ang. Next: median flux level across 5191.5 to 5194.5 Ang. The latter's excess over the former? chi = -1.5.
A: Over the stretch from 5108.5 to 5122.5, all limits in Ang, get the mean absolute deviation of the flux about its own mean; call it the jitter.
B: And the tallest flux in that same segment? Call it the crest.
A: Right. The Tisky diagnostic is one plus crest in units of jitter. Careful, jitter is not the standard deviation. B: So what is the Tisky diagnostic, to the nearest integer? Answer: 91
